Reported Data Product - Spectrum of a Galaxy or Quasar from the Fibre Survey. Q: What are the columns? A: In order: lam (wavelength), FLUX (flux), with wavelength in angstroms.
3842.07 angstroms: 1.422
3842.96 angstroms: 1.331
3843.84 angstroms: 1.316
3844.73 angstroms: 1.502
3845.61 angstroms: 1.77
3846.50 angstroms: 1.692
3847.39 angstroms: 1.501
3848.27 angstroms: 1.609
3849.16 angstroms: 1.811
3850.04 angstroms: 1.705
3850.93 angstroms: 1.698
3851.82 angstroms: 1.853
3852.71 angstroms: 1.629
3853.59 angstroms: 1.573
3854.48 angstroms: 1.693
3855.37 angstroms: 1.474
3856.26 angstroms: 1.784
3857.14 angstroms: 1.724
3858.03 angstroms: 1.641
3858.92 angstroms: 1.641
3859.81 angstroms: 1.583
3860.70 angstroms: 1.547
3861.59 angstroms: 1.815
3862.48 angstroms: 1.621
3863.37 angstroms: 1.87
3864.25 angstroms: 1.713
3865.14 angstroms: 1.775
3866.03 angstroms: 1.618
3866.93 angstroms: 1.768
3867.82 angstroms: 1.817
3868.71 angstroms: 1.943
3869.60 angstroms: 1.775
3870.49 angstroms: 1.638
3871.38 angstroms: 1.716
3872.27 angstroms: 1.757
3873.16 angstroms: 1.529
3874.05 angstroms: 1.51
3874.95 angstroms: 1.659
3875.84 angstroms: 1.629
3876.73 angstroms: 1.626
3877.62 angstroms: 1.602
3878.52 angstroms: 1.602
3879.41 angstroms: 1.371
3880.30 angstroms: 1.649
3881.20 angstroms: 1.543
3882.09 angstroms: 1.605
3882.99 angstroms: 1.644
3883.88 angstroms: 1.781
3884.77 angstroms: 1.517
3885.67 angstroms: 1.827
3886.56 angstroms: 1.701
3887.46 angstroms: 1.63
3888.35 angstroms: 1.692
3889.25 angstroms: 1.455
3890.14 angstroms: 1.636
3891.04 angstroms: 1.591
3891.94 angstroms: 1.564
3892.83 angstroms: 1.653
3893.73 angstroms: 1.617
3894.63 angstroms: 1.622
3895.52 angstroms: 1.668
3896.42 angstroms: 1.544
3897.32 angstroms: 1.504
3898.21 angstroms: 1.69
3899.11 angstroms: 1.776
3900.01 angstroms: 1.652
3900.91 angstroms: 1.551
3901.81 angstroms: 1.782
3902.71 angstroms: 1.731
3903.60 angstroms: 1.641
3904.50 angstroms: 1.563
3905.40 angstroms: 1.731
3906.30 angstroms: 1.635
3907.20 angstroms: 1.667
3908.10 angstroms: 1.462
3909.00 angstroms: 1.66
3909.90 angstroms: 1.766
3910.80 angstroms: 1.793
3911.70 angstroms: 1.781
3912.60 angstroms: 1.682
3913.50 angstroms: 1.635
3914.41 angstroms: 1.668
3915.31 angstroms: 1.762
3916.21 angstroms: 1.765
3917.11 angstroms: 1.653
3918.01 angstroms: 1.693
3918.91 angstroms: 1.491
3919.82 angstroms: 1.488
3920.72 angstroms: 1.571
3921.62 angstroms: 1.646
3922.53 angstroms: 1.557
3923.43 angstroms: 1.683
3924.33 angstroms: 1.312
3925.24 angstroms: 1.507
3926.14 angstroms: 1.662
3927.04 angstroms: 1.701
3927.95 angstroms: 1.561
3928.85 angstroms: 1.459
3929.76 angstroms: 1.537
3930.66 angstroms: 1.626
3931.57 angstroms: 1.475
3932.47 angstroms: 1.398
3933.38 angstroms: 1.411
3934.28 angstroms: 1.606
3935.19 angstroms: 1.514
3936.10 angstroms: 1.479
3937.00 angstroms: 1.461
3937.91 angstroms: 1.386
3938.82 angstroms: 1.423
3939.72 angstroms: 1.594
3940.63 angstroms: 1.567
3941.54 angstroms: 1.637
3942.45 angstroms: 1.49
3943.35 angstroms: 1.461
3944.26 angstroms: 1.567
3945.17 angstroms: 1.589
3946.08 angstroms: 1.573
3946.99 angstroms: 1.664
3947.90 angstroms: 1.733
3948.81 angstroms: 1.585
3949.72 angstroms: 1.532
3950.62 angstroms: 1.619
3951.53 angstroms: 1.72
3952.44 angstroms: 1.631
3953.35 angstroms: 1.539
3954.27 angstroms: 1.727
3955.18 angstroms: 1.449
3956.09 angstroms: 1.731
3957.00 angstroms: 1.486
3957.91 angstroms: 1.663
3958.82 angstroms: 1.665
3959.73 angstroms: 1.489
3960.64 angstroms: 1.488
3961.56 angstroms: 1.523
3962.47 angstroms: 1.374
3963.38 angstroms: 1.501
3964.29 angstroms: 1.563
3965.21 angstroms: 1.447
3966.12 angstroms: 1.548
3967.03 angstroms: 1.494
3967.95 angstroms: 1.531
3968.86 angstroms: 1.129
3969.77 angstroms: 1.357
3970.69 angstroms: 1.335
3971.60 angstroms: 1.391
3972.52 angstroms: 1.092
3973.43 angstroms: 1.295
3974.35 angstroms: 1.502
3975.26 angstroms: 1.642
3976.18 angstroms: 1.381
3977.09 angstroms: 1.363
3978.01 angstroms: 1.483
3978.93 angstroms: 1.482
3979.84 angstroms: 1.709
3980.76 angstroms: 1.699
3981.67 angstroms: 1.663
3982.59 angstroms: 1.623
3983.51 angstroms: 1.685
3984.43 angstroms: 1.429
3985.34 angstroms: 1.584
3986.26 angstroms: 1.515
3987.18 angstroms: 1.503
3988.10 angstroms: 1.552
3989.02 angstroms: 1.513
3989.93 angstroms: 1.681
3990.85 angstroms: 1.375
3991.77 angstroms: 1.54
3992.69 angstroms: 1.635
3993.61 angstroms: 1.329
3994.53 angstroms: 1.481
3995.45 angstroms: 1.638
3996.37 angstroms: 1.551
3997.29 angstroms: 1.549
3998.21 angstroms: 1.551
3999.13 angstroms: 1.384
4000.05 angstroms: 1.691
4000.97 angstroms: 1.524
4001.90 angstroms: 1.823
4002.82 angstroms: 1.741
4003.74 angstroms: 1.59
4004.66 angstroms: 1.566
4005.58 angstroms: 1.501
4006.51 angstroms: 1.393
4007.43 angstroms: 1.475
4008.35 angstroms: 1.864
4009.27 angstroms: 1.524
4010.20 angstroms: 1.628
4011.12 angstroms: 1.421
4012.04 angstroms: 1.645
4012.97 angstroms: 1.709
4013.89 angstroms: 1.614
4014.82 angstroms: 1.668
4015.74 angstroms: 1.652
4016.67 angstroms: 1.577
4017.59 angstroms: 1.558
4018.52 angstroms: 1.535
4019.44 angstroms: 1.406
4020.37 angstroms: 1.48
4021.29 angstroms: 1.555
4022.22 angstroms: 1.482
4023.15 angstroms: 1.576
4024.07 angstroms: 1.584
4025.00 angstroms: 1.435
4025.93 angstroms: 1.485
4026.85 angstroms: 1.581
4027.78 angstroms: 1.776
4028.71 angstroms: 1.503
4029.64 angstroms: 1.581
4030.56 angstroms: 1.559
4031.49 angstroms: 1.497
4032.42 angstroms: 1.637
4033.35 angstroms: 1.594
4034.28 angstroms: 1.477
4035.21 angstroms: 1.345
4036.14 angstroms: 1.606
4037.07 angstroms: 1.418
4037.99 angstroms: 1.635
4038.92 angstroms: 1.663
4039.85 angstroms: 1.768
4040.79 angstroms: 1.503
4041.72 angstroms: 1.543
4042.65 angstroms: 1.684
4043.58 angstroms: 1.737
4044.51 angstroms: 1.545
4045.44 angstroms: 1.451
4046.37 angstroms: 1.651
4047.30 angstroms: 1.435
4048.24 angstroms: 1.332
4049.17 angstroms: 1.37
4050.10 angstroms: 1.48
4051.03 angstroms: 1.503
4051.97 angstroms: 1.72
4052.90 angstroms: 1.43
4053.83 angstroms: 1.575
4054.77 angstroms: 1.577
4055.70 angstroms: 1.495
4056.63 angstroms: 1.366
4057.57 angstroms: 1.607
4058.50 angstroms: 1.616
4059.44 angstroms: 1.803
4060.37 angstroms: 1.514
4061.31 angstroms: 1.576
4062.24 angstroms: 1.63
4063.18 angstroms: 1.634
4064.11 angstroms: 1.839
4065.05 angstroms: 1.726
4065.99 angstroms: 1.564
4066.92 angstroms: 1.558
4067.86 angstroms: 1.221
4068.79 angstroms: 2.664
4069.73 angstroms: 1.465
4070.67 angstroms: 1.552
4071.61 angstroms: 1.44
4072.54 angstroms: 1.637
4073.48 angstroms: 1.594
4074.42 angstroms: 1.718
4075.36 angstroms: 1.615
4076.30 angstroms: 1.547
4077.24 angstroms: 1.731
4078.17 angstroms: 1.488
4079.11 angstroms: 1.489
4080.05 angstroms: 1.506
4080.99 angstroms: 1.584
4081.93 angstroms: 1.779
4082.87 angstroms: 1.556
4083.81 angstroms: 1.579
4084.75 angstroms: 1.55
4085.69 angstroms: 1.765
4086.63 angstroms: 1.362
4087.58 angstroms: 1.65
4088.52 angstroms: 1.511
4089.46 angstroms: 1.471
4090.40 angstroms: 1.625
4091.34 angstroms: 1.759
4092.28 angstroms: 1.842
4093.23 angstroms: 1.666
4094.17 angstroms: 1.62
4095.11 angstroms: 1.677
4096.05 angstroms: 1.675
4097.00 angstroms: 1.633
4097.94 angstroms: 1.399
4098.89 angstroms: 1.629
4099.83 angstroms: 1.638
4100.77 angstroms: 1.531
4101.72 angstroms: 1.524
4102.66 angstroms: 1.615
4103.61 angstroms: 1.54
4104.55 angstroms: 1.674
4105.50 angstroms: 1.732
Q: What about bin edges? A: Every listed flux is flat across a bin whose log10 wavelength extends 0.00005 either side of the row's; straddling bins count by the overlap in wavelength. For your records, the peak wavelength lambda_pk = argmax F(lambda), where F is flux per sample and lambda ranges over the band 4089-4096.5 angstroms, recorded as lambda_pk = 4092.28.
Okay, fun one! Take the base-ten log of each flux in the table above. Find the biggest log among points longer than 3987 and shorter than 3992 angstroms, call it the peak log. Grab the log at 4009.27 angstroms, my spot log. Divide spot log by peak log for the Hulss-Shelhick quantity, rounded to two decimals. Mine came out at 0.81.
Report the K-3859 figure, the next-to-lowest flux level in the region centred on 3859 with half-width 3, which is 1.583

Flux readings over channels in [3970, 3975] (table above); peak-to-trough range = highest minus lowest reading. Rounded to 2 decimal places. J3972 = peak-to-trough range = 0.41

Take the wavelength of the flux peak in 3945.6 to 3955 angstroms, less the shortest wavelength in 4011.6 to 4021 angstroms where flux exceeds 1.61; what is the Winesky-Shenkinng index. -64.1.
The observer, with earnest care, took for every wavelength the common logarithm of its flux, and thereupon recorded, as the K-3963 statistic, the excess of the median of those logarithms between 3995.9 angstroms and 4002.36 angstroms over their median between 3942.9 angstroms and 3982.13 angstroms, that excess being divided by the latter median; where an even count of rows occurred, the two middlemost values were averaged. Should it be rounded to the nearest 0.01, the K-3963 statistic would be 0.03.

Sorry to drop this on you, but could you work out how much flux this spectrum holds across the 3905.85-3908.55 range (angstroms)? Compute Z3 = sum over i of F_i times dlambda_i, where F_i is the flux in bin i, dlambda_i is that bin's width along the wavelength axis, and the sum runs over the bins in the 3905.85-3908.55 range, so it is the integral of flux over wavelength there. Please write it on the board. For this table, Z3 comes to 4.3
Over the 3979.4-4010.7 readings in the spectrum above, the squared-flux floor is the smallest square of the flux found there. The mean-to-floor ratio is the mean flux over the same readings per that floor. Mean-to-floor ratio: 0.89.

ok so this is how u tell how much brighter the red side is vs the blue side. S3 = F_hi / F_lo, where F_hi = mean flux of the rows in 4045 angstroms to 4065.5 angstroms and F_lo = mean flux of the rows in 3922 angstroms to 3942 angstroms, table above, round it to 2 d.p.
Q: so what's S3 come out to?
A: 1.02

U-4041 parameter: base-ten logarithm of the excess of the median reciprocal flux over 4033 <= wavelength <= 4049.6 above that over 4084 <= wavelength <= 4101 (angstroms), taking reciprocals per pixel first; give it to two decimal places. -1.46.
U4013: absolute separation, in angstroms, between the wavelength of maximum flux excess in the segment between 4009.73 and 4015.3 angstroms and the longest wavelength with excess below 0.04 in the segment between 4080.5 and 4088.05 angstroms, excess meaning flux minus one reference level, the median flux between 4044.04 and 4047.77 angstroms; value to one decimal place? 73.7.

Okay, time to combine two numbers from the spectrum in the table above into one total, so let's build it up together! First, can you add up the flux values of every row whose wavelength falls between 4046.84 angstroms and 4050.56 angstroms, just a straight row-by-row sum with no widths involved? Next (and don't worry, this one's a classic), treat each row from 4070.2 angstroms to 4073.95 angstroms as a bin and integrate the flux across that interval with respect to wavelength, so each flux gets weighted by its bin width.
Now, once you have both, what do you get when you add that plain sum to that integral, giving 11.5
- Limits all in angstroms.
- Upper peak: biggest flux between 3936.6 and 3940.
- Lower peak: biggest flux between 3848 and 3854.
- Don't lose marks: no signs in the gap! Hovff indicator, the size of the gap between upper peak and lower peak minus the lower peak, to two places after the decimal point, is -1.59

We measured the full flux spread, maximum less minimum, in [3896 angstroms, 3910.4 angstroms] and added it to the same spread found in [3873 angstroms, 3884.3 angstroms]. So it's 0.73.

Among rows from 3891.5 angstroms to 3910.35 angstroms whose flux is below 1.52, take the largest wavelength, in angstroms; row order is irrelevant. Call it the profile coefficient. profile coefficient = 3908.10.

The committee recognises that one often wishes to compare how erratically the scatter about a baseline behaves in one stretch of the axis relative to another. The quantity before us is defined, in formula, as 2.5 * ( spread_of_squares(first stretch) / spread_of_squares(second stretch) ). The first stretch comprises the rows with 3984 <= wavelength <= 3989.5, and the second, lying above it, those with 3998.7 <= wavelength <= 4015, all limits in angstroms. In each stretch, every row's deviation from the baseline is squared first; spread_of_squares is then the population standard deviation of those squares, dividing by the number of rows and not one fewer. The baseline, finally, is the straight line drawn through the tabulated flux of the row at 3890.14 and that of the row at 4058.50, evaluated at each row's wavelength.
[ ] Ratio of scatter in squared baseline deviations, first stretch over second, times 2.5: 1.4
